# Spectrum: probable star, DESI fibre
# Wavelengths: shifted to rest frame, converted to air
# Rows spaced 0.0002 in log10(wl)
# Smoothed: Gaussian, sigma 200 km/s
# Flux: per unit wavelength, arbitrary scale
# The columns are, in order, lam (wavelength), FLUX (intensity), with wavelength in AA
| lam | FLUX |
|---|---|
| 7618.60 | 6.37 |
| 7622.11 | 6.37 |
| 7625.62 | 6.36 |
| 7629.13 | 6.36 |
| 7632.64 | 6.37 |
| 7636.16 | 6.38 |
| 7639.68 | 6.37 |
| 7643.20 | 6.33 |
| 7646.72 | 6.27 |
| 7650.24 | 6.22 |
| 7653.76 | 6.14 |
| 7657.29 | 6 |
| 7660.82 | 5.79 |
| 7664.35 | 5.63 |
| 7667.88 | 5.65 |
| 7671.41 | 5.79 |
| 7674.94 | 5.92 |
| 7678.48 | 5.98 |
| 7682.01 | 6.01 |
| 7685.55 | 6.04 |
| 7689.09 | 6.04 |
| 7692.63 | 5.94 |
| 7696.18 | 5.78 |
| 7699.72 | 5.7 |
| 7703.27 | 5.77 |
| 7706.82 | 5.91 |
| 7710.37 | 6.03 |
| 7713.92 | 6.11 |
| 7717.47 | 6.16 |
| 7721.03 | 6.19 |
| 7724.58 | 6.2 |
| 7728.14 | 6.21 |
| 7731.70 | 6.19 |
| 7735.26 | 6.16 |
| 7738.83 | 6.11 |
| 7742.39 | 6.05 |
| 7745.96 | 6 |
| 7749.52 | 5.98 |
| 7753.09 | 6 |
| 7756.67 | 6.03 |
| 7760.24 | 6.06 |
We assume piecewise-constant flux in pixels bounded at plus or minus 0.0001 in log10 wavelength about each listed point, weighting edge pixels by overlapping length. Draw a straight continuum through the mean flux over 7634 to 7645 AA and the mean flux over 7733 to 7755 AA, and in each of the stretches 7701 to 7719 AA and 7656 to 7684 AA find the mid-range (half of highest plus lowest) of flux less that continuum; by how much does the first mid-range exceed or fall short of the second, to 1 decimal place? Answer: 0.3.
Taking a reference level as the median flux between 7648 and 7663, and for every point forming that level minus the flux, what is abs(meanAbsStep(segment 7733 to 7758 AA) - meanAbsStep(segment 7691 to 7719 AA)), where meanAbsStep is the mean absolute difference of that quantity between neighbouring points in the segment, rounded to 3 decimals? 0.062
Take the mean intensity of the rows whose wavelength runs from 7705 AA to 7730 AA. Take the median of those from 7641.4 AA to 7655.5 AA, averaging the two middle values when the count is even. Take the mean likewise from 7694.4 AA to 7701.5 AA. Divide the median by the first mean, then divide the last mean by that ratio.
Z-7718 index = 5.62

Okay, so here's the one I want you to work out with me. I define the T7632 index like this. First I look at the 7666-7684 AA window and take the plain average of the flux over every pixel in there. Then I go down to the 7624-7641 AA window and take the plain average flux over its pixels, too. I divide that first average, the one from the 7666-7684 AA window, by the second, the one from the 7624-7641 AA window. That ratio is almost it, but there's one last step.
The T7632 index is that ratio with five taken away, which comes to -4.08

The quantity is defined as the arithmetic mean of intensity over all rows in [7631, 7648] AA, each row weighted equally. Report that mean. 6.3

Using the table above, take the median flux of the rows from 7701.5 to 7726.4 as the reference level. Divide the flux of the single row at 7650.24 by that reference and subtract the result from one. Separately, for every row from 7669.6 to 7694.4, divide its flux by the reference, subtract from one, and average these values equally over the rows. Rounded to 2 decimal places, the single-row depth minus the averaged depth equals -0.04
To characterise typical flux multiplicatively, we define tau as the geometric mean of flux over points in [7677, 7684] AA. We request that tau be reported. 5.99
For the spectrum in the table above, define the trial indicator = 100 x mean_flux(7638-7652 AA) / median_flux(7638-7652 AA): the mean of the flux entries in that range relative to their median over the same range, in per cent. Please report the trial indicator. 100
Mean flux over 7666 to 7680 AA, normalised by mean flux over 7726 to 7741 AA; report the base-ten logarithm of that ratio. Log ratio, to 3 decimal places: -0.024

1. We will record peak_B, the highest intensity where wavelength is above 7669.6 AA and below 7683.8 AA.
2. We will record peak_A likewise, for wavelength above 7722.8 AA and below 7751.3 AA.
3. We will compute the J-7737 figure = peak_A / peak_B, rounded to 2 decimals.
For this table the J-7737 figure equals 1.03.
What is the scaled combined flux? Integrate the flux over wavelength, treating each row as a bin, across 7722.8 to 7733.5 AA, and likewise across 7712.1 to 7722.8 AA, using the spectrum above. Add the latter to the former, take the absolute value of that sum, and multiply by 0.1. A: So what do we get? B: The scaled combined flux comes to 13.2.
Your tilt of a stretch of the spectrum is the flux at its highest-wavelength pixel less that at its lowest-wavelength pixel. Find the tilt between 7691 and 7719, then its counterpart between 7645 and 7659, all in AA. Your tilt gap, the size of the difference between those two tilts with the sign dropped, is 0.49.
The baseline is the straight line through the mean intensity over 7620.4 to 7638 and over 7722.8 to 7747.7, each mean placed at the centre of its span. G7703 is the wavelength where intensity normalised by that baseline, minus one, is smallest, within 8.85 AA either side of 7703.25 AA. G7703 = 7699.72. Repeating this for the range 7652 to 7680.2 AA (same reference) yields 7664.35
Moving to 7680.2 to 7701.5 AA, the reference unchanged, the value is 7699.72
